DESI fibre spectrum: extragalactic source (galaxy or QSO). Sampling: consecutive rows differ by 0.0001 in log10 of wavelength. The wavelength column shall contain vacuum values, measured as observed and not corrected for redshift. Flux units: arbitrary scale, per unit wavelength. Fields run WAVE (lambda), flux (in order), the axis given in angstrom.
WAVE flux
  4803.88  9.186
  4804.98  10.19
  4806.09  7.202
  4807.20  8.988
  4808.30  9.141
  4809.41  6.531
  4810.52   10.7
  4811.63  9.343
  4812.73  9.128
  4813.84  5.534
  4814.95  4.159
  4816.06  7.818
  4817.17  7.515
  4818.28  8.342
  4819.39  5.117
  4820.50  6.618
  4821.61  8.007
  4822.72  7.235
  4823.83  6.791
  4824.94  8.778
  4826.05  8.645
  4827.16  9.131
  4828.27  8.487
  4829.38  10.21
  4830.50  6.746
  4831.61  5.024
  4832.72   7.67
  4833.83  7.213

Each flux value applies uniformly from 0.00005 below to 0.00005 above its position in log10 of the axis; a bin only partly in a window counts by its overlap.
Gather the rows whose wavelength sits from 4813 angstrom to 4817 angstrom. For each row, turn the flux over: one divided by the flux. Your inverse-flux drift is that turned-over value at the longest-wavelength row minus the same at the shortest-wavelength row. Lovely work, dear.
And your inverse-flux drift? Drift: -0.05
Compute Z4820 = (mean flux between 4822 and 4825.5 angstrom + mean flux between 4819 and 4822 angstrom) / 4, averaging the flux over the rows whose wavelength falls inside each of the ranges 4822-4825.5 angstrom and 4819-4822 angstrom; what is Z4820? 3.55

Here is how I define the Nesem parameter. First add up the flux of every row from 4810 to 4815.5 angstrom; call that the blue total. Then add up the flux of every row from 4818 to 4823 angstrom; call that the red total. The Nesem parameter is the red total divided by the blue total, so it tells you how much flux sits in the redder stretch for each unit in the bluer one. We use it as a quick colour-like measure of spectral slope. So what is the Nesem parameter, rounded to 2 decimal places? 0.91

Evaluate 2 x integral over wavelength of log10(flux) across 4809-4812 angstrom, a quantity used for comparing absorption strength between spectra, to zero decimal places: 6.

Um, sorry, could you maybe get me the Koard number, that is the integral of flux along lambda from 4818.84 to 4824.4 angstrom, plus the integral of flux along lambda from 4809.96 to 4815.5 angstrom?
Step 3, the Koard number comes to 81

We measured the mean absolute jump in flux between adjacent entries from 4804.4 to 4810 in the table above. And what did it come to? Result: 1.9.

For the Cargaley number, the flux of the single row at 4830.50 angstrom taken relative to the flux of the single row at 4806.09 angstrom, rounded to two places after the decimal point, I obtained 0.94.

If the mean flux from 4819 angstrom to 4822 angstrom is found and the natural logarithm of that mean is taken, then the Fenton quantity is 1.88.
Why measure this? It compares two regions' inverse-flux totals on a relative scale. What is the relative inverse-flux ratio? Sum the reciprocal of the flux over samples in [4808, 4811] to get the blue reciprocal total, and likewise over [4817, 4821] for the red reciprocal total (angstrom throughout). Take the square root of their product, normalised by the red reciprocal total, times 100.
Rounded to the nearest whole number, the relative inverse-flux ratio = 77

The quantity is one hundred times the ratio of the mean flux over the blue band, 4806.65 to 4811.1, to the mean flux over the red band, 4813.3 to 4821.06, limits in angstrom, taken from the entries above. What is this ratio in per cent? 137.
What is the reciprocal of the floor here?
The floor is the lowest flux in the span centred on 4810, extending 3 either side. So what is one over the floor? 0.153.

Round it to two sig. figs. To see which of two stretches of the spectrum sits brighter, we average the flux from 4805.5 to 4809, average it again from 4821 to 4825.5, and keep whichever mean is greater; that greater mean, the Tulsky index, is 8.4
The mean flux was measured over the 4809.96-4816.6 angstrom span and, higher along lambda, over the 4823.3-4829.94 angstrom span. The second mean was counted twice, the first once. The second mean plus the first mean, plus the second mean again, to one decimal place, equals 25.1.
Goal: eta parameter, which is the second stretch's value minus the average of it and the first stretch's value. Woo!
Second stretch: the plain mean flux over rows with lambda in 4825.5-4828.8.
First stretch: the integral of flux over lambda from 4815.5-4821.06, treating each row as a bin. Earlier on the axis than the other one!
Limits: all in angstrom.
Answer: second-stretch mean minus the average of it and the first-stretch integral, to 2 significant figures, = -15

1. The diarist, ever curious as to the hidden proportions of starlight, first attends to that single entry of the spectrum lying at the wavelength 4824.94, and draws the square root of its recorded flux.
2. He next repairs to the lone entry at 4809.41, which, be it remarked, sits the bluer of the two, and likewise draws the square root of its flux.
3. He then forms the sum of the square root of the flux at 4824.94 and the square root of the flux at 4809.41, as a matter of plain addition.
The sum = 5.52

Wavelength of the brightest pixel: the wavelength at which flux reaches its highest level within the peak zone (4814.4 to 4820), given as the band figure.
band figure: 4818.28 angstrom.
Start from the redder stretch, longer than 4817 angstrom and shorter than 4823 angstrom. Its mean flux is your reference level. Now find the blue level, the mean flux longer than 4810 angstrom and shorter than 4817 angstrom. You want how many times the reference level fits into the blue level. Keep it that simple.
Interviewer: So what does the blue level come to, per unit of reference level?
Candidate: 1.1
